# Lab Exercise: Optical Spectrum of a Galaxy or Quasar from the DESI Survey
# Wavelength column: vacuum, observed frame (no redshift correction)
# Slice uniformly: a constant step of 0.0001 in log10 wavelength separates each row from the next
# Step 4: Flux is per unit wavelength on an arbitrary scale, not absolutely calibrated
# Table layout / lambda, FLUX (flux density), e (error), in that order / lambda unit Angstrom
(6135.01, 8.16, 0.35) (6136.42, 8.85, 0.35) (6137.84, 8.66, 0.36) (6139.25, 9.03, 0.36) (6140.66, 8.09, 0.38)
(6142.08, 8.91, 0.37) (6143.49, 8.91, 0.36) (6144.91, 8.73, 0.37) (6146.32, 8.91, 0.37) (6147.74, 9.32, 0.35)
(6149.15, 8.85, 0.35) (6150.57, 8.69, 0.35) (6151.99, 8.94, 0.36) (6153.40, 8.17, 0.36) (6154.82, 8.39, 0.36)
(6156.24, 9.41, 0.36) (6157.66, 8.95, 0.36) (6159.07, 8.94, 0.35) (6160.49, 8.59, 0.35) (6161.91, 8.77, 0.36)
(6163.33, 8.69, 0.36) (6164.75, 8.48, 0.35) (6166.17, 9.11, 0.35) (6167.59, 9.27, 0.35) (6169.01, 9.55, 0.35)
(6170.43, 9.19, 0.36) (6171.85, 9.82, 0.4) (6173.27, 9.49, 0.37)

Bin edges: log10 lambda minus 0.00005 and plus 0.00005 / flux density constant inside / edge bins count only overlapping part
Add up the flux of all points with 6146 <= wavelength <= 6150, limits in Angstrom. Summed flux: 27.1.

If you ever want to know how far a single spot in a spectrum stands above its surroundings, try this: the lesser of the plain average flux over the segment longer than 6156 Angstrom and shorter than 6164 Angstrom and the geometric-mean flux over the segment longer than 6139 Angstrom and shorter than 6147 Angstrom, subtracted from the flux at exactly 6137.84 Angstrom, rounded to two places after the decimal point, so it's -0.10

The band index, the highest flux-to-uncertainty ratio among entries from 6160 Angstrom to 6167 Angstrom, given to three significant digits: 26.0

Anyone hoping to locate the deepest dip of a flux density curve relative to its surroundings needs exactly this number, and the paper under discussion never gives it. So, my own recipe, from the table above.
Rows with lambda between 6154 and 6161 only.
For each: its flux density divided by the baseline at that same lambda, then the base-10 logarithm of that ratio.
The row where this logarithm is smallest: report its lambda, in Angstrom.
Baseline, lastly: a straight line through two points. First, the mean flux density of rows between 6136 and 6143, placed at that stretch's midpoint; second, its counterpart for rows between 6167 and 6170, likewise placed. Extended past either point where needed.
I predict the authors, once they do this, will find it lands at 6154.82 Angstrom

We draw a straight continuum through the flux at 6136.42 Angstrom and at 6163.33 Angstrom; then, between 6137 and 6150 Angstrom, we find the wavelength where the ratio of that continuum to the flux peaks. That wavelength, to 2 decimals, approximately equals 6140.66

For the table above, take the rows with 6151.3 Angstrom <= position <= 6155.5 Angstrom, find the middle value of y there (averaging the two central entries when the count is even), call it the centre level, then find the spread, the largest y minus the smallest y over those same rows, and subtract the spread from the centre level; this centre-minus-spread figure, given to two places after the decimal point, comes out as 7.62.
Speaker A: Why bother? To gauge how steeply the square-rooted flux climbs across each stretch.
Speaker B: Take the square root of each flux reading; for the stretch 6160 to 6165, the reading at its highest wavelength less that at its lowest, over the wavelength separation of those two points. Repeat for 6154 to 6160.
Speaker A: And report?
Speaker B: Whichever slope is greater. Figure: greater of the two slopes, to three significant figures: 0.0220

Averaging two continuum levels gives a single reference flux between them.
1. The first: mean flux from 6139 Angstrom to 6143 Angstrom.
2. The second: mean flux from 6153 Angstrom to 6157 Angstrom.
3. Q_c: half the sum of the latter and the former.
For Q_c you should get 8.67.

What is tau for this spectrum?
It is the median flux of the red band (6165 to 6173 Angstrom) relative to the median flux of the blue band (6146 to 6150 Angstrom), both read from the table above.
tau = 1.040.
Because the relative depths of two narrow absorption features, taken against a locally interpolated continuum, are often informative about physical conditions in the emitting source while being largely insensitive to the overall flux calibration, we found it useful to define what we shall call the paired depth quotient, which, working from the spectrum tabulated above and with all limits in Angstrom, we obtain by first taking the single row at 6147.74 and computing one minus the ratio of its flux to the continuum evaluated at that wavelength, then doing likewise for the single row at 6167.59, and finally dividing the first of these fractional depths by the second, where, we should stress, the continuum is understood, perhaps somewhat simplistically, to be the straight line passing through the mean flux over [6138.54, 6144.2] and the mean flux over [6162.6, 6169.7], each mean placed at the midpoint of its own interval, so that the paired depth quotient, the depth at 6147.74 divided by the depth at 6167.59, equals 2.2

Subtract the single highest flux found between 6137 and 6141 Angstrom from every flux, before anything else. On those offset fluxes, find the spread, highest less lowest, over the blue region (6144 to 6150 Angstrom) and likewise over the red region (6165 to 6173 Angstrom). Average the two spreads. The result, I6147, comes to 0.65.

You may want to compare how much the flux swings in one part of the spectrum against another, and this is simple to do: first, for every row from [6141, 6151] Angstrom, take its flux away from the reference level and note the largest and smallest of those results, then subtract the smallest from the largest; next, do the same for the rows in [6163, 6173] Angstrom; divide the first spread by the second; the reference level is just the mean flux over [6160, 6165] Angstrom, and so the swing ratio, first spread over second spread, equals 0.47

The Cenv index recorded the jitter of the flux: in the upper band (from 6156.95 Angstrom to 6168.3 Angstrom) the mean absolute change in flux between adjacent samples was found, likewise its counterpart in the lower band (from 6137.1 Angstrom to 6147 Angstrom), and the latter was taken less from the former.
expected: -0.18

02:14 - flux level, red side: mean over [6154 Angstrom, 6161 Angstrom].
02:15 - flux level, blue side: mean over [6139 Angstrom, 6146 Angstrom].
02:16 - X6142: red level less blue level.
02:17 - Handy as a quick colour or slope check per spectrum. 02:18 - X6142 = 0.12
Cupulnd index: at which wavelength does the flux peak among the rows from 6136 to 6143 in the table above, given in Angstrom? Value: 6139.25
